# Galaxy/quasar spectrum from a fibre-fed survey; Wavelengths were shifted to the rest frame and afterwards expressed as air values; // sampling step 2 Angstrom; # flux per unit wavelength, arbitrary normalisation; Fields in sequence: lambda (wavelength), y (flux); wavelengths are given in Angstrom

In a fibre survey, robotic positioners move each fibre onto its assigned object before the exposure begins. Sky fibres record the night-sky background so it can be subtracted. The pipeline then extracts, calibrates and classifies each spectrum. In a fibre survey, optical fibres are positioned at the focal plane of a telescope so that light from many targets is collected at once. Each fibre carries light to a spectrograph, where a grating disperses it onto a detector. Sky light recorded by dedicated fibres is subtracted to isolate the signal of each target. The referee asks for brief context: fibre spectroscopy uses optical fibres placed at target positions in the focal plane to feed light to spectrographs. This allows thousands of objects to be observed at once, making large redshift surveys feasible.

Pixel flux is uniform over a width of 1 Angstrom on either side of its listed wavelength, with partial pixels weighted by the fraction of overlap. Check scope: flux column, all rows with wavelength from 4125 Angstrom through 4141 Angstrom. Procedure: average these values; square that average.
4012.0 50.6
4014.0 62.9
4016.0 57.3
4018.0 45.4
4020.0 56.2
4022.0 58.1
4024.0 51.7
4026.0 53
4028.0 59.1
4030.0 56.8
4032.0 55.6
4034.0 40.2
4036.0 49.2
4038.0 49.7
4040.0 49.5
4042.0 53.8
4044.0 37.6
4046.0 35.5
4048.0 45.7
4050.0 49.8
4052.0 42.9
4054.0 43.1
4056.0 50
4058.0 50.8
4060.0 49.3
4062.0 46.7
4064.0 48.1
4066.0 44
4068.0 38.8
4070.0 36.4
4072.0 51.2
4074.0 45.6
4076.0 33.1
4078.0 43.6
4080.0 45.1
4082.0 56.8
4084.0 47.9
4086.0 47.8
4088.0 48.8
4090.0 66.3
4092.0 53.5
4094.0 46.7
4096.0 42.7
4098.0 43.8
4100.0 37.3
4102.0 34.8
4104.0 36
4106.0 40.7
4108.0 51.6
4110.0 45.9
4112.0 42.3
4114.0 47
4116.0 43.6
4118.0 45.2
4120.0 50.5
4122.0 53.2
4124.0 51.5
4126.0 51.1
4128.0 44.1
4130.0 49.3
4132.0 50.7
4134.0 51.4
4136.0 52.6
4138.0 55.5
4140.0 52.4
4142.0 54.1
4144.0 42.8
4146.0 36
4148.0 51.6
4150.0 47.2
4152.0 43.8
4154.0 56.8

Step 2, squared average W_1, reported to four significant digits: 2590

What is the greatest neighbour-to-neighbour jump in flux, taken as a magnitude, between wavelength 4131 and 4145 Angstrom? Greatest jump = 11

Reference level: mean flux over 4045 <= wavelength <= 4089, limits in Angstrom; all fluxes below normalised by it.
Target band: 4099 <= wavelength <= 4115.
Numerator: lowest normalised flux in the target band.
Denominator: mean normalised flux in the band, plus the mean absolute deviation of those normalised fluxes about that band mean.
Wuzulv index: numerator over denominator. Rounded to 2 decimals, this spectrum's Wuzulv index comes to 0.75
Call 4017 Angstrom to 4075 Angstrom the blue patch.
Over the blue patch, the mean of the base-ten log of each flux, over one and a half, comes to 1.12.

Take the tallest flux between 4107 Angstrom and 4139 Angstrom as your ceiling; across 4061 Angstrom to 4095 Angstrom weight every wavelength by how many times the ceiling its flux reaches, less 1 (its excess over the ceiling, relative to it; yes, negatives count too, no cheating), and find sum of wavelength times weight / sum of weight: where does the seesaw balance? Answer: 4073.9 Angstrom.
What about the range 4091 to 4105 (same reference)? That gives 4099.7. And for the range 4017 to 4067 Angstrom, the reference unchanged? 4047.8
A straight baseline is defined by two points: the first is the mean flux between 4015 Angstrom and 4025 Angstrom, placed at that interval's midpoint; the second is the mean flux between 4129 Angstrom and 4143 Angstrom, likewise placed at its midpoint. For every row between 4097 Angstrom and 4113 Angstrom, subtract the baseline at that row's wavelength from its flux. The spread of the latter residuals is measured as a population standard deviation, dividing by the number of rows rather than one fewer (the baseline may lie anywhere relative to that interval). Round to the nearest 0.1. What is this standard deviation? 5.3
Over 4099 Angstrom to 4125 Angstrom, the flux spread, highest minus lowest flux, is 18.4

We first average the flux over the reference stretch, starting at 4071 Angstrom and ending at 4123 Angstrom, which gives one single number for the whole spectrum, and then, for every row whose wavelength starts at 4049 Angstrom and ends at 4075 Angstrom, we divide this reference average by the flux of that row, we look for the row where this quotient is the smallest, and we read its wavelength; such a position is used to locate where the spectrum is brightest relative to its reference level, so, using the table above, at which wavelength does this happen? 4072.0 Angstrom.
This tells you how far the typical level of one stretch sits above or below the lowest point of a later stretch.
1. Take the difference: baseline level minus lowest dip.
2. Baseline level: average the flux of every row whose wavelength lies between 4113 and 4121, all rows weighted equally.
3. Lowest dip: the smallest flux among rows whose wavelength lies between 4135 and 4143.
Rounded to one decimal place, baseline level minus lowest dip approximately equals -5.8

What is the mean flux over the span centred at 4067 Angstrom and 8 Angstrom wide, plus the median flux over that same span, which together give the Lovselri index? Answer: 83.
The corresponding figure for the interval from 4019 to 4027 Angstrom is 109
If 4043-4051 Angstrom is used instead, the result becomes 84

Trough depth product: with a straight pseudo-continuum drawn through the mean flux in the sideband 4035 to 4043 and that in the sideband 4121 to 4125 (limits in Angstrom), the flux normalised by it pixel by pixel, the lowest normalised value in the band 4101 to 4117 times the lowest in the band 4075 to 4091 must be 0.43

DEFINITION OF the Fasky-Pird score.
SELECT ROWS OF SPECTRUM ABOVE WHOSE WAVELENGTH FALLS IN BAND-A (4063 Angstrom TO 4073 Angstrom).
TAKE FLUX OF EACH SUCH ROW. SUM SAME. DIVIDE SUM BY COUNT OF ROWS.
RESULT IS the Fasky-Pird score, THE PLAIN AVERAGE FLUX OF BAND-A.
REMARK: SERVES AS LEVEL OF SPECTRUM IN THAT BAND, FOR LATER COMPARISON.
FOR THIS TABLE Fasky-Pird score 43.7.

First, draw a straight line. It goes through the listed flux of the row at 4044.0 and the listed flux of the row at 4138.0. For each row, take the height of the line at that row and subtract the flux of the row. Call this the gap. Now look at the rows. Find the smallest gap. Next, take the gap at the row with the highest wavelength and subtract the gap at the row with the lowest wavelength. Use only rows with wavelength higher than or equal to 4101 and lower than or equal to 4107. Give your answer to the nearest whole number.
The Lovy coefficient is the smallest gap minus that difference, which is 14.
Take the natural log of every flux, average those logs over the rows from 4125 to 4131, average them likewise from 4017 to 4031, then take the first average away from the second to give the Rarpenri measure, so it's 0.12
